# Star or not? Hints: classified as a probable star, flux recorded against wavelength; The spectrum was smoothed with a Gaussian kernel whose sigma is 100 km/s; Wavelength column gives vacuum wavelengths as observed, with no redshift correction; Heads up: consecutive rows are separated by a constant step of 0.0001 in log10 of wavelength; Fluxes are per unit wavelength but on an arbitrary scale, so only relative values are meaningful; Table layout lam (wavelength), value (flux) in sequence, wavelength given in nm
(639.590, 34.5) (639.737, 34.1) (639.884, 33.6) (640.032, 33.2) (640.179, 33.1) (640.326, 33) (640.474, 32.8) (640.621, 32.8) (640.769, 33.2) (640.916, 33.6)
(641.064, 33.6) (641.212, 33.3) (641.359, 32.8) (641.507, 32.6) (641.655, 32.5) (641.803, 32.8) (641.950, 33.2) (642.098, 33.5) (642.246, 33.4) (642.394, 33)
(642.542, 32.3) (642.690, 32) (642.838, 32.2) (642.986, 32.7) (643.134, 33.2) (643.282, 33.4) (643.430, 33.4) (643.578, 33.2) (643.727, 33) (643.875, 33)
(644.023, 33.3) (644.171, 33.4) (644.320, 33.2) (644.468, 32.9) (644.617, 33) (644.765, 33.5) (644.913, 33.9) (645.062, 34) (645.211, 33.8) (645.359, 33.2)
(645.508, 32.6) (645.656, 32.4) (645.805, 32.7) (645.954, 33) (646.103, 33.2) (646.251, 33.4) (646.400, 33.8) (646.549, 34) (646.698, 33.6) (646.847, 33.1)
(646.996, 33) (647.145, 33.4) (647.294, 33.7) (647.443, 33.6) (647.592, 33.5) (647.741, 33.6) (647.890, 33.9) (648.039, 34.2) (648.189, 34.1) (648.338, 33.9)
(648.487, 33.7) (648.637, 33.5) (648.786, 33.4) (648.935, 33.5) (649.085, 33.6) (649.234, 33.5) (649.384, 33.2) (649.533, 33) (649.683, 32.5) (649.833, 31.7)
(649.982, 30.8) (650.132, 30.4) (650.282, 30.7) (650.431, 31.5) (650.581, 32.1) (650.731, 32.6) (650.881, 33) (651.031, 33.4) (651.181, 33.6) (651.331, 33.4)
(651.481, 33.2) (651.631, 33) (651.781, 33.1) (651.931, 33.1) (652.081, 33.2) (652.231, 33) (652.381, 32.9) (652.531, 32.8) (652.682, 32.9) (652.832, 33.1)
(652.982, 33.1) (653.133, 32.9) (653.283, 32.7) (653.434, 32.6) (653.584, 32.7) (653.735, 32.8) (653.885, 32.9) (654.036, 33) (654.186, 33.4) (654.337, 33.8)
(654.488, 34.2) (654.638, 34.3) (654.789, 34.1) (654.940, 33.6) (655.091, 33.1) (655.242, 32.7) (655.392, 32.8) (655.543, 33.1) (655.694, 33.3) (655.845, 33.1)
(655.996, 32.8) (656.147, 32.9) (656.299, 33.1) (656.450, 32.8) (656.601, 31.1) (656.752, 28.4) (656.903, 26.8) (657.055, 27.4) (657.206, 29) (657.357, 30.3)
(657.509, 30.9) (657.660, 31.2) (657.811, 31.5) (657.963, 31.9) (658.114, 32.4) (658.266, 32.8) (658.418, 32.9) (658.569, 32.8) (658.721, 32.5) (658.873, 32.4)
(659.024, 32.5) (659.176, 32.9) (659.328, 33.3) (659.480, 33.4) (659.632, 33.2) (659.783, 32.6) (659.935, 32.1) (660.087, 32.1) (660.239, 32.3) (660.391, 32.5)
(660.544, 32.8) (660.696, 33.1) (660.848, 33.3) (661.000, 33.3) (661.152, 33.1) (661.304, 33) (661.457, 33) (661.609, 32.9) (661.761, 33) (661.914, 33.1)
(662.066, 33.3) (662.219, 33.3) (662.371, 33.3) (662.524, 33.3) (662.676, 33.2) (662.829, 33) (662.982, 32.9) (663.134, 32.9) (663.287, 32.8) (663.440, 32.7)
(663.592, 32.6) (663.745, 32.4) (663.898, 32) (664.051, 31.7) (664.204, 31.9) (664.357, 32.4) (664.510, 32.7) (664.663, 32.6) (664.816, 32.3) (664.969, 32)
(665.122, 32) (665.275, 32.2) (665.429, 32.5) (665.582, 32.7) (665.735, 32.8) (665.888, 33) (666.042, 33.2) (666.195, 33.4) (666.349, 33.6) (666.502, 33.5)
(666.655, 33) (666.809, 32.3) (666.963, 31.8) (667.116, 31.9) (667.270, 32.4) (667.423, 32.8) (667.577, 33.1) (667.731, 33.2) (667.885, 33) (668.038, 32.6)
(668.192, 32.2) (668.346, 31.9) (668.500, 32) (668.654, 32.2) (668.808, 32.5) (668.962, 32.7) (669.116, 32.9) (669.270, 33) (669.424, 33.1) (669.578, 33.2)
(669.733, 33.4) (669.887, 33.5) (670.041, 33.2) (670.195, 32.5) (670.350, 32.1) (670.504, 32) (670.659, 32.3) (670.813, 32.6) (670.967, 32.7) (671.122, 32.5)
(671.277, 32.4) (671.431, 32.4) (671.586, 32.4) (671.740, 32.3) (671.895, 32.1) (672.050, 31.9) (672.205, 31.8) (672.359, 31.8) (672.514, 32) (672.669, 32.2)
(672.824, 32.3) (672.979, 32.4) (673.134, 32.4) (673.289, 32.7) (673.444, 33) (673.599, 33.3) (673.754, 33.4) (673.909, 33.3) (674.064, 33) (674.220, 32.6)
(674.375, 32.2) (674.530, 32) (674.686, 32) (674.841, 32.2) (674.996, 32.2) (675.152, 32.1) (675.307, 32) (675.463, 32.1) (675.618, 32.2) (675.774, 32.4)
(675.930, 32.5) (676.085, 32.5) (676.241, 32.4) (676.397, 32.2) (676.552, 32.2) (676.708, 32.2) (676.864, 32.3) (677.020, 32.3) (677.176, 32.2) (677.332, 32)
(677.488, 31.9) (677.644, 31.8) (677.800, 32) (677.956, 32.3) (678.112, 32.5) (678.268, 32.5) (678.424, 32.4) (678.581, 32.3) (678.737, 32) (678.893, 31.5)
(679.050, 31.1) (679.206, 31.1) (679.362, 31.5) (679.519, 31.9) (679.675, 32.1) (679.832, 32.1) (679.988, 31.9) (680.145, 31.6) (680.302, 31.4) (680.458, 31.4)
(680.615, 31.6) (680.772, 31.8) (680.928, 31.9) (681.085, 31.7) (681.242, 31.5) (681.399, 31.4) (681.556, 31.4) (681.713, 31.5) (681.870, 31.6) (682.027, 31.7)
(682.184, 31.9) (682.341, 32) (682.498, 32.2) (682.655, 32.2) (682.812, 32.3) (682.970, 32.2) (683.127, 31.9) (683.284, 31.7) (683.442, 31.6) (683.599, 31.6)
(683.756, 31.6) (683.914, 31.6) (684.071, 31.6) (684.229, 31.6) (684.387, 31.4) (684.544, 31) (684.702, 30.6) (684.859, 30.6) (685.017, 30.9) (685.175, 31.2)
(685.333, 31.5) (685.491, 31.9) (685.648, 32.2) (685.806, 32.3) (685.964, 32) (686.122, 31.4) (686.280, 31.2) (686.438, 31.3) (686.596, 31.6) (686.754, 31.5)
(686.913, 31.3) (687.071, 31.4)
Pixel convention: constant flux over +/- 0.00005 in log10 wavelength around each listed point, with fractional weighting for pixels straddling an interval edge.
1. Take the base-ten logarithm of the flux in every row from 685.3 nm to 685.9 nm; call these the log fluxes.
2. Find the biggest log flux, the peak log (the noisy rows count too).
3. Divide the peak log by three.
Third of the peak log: 0.503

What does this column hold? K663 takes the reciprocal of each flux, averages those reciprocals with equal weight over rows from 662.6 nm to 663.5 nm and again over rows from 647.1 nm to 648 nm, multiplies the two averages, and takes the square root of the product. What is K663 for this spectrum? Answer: 0.0301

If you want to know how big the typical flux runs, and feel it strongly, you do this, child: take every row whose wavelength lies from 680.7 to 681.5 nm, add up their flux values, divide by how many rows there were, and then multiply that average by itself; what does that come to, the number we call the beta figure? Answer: 1002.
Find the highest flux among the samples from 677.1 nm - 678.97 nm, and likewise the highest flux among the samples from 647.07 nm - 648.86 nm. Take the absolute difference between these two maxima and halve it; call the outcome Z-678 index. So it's 0.85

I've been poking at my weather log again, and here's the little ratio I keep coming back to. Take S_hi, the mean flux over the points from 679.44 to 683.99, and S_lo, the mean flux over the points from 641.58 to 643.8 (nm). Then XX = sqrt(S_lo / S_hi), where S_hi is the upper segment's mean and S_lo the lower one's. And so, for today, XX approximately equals 1.02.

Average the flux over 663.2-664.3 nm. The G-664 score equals 32.3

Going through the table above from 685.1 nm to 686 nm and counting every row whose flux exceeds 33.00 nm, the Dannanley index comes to 0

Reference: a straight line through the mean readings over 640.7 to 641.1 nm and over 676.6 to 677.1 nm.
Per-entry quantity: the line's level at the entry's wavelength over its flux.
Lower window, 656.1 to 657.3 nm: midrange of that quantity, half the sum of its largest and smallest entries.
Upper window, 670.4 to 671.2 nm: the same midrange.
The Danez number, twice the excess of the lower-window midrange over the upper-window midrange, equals 0.22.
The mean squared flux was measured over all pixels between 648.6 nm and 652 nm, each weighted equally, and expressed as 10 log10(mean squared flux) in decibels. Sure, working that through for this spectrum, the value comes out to 30.3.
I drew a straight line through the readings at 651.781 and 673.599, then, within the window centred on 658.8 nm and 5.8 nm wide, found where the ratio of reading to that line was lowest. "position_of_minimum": 656.903 nm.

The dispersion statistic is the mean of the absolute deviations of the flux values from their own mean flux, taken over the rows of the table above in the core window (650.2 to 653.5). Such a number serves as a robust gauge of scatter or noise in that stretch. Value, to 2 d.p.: 0.43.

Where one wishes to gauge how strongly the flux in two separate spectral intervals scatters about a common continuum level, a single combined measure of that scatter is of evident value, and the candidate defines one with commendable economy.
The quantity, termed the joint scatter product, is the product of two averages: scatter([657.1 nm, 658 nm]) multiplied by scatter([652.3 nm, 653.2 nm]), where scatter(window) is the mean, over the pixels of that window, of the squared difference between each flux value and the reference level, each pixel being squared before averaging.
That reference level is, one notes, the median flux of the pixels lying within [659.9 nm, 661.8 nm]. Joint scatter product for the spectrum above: 0.1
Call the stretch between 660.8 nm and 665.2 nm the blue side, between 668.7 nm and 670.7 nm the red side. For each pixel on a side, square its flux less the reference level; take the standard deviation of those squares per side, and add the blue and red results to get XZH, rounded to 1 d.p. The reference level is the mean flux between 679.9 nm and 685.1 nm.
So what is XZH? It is 2.1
